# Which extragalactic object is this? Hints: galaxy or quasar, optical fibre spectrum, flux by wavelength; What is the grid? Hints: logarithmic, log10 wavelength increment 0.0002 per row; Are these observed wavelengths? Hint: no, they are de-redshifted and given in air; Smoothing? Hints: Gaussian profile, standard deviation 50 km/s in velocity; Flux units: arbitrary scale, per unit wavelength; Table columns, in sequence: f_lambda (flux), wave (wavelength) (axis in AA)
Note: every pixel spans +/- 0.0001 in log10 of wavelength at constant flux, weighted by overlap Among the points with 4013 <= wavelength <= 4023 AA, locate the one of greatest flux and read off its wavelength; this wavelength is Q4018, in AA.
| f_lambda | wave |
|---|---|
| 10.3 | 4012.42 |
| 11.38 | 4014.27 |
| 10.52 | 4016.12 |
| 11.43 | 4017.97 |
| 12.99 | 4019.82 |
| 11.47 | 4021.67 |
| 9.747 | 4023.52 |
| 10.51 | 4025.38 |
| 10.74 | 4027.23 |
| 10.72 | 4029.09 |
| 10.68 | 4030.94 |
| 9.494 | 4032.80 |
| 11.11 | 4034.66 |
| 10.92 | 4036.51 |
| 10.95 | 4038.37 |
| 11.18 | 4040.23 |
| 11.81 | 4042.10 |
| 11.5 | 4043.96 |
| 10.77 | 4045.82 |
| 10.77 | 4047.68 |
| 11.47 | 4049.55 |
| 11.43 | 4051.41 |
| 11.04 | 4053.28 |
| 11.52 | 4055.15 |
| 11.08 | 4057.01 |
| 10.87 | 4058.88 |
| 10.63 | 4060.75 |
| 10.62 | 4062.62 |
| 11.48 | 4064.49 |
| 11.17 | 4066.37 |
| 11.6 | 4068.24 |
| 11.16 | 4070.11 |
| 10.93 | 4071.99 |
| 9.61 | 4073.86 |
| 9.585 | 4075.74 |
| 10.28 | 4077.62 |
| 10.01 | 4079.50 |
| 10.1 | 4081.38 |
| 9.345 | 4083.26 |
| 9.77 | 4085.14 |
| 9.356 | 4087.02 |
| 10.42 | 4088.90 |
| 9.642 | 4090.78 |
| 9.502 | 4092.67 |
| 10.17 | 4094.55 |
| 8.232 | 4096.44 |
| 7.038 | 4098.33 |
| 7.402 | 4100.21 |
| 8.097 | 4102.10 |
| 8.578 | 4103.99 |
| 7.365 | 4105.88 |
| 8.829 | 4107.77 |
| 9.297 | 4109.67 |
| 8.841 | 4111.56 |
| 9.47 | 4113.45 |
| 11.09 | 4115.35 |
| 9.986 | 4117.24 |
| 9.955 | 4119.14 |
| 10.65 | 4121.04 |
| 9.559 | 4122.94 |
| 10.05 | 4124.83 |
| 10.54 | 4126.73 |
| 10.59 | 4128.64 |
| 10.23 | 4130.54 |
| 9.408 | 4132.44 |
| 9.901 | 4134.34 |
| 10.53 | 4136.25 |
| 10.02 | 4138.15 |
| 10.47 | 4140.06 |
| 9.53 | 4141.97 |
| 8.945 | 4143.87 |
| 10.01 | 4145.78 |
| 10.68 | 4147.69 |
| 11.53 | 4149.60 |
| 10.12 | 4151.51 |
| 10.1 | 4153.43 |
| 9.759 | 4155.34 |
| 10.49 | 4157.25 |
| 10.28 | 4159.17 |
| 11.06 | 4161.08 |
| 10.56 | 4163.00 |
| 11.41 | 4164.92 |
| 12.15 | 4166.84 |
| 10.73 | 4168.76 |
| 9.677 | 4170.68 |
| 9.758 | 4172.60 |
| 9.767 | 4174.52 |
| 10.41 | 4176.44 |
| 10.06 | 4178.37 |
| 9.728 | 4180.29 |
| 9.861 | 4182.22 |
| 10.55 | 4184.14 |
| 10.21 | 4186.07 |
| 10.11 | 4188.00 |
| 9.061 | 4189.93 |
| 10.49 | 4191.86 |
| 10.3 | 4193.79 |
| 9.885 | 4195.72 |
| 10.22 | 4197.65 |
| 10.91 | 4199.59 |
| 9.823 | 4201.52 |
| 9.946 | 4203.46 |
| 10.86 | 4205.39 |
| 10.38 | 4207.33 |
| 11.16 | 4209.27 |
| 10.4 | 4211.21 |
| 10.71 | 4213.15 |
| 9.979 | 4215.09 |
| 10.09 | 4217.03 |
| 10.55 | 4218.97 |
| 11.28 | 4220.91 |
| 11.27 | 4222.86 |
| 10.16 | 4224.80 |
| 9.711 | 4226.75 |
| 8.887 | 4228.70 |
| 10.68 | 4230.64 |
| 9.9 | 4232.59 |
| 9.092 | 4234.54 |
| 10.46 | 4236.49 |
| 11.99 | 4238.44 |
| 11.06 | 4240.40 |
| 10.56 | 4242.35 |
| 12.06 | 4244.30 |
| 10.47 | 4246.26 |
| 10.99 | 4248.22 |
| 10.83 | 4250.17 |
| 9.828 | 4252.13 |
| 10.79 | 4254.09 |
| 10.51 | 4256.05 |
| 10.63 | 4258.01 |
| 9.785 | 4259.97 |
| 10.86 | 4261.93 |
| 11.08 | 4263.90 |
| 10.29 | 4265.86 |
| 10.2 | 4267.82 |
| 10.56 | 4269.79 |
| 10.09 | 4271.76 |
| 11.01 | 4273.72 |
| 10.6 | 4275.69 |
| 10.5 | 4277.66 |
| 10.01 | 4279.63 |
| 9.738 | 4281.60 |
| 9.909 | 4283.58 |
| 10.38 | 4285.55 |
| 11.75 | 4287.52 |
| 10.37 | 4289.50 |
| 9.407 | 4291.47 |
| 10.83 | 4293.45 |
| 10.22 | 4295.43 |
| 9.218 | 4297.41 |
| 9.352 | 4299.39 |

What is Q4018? 4019.82 AA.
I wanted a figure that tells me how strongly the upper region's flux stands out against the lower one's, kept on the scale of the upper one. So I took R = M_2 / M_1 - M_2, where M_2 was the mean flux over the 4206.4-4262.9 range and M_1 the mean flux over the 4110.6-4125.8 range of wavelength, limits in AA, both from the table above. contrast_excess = -9.46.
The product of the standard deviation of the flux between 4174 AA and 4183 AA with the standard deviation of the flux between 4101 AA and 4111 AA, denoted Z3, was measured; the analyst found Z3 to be 0.2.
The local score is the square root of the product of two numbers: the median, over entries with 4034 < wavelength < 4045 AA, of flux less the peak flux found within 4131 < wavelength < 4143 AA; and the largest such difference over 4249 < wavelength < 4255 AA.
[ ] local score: 0.43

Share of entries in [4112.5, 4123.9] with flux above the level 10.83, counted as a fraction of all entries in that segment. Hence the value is 0.17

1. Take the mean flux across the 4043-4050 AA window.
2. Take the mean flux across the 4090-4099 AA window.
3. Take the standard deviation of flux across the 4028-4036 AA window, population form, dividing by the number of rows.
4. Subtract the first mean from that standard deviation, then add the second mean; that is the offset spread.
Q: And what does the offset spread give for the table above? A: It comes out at -1.6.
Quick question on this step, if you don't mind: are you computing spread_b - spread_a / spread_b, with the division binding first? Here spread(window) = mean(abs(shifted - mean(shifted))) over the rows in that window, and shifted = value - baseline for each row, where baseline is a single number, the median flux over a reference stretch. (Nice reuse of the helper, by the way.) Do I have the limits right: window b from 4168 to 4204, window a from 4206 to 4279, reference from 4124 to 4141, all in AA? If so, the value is -1.0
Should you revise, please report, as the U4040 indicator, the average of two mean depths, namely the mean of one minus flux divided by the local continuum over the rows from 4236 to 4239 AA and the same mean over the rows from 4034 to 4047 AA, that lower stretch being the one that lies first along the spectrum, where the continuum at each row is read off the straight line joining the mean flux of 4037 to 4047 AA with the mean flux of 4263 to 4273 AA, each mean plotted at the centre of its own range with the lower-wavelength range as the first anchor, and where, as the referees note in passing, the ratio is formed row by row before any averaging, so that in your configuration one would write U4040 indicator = -0.03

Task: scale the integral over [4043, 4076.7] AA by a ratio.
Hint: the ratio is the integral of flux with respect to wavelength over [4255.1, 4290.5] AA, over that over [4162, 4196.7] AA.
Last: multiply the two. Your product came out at 384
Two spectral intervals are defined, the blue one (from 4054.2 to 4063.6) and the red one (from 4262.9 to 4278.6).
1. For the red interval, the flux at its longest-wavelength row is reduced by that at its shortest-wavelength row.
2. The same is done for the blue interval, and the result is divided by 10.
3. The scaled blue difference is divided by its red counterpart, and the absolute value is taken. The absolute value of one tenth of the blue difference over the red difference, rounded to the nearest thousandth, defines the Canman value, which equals 0.155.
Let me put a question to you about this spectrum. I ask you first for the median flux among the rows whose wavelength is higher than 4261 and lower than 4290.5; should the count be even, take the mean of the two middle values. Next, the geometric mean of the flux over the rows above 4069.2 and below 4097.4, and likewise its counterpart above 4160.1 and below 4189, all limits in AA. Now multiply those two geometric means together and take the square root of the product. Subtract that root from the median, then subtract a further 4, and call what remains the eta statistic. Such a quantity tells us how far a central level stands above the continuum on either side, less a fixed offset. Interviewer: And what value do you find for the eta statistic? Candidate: -3.7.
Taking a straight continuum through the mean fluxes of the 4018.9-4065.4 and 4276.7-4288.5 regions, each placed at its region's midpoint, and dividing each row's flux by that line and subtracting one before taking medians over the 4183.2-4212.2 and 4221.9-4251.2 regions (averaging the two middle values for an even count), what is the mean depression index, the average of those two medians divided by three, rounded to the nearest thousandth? -0.004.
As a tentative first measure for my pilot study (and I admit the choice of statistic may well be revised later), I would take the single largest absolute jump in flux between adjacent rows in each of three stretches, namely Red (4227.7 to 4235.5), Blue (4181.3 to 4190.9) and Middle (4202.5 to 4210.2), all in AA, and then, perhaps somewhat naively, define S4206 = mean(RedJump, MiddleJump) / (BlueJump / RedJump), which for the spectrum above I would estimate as 2.3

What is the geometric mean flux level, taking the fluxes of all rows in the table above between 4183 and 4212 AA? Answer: 10.3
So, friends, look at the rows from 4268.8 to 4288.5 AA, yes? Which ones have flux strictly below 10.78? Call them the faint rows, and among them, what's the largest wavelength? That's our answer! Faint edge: 4285.55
